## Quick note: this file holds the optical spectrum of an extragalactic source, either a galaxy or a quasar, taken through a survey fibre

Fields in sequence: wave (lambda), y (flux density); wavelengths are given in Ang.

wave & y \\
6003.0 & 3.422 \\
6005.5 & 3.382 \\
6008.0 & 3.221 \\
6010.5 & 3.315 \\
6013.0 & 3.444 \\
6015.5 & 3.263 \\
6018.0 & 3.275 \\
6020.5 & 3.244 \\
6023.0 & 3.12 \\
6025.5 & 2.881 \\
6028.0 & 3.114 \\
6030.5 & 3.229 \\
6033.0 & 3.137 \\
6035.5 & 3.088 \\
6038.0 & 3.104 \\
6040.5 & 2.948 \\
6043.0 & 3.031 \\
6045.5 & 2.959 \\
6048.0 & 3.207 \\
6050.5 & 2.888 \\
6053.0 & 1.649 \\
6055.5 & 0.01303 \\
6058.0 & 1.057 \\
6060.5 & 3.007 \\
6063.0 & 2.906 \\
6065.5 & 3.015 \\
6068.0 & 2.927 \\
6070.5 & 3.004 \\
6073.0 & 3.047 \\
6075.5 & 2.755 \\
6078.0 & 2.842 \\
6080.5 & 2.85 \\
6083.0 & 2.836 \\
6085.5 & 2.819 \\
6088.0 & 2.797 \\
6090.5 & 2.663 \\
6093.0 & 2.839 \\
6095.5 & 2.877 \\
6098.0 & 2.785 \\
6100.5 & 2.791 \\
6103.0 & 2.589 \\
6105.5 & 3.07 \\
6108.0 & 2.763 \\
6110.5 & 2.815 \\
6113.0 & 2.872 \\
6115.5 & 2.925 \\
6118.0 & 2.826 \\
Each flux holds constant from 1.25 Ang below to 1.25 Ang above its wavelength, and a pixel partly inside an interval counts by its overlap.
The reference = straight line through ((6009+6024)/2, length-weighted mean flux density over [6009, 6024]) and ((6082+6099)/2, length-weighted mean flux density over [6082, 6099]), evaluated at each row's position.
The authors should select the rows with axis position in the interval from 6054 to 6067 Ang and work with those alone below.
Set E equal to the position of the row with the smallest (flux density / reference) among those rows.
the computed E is 6055.5 Ang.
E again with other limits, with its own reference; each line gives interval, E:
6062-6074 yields 6063.0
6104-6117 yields 6108.0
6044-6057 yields 6055.5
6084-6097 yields 6090.5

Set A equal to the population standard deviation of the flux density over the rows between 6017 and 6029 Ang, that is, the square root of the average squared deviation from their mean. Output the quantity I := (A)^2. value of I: 0.019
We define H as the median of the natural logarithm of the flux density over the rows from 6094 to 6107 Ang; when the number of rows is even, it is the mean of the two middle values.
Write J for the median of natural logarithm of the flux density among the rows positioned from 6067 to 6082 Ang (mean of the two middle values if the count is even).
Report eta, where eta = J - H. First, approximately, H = 1.03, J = 1.06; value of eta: 0.03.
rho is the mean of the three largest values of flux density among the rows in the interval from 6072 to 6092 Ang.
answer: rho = 2.91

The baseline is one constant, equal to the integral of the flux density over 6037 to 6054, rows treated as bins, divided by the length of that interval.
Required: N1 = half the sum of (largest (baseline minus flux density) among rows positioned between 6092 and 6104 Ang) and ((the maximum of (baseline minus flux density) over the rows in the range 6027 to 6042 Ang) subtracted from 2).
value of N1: 1.18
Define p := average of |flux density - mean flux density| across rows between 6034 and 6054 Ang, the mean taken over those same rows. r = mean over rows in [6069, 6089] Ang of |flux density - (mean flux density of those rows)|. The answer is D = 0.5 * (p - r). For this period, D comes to 0.112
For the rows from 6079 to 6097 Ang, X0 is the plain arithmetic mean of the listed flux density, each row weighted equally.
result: 2.8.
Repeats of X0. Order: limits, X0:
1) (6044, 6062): 2.1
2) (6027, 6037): 3.1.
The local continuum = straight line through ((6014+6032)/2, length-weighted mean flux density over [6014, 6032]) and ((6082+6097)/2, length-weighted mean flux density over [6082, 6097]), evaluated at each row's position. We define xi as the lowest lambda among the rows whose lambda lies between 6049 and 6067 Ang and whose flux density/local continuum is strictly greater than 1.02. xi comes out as 6065.5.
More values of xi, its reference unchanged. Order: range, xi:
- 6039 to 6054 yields 6048.0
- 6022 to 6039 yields 6030.5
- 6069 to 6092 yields 6070.5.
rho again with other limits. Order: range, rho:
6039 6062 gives 3.08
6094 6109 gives 2.91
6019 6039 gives 3.20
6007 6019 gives 3.34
